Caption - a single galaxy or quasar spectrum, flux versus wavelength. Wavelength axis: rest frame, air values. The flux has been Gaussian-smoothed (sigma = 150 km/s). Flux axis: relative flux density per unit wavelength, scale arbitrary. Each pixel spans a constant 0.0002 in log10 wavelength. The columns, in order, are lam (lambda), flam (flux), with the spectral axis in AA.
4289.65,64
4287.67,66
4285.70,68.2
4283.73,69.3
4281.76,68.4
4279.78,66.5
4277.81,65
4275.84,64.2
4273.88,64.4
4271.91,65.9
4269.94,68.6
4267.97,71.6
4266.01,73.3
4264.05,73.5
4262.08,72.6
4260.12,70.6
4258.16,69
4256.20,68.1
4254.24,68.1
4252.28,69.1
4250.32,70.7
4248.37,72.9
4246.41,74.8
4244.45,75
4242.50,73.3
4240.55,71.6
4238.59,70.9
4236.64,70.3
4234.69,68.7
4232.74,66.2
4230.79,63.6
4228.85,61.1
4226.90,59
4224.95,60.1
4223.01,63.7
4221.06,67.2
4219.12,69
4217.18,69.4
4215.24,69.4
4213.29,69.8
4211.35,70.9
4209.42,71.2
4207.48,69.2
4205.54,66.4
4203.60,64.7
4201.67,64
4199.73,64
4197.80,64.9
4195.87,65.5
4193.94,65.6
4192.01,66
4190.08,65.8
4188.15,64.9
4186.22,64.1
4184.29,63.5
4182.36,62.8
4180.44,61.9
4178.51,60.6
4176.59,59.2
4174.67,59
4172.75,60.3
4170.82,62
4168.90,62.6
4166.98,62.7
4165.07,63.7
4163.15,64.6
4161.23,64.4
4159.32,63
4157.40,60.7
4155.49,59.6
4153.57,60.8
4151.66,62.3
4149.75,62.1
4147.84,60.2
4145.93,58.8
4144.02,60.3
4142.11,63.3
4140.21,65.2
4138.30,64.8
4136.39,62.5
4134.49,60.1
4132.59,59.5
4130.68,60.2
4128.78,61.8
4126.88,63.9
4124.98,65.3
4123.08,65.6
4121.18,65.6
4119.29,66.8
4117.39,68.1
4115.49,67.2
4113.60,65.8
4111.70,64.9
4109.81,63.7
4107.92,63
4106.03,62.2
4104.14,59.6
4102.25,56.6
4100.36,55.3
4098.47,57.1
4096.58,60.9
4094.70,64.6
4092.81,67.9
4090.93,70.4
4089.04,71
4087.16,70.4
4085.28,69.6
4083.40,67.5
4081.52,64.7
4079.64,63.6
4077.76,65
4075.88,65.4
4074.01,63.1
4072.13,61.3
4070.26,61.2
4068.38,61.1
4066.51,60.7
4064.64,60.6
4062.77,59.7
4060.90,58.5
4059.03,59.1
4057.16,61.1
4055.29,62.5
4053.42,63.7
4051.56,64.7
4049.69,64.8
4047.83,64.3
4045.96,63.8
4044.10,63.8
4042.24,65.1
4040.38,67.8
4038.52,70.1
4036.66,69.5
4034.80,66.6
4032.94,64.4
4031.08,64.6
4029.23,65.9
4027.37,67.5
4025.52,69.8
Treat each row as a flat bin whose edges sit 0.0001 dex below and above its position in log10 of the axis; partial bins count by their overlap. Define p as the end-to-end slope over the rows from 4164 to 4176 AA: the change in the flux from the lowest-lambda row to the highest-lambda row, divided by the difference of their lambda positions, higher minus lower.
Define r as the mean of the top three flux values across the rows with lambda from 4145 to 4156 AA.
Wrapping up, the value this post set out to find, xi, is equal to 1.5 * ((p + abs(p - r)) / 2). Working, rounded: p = -0.49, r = 62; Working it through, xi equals 46.3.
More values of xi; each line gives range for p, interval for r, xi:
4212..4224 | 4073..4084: 49.5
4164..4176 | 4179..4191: 48.7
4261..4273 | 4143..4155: 46.3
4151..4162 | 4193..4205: 49.0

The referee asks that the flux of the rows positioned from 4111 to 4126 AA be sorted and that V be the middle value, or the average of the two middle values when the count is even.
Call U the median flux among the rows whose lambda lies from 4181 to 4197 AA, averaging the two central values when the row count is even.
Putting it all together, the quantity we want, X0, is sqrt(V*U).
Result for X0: 65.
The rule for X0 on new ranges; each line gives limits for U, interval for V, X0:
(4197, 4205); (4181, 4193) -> 64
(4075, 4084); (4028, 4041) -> 66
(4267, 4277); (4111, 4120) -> 66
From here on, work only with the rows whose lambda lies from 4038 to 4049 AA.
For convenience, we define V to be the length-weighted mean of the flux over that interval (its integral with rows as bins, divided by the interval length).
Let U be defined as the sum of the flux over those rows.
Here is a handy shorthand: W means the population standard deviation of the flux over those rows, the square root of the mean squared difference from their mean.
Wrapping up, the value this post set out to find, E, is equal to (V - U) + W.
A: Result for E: -327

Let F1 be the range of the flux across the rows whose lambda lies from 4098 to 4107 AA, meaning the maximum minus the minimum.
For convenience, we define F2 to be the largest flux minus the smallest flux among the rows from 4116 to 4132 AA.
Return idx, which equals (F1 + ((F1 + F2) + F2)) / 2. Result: 15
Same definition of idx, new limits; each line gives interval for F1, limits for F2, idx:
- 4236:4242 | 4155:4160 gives 5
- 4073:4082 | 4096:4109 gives 10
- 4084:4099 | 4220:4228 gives 22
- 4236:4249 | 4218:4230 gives 15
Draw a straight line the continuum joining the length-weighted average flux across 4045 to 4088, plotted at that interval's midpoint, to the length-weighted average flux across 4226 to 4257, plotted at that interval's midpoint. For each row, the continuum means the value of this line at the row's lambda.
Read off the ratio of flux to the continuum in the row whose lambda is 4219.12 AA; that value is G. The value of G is 1.01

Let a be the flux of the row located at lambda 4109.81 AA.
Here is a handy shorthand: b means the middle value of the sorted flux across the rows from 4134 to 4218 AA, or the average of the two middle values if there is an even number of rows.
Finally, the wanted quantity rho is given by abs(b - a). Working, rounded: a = 63.7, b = 63.6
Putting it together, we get 0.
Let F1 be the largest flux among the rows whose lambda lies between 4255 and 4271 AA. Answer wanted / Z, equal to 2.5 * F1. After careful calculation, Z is 184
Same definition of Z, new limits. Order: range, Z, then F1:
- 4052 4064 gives 159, 63.7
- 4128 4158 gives 163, 65.2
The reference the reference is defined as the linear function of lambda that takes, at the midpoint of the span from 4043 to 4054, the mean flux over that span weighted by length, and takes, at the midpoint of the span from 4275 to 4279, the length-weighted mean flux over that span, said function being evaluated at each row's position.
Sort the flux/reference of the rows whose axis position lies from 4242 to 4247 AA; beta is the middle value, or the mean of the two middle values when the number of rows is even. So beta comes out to 1.16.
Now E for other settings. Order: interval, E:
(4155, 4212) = -1851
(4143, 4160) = -486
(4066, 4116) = -1656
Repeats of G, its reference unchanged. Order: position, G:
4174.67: 0.88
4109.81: 0.98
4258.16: 0.99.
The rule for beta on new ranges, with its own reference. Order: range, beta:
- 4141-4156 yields 0.94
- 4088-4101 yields 1.00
